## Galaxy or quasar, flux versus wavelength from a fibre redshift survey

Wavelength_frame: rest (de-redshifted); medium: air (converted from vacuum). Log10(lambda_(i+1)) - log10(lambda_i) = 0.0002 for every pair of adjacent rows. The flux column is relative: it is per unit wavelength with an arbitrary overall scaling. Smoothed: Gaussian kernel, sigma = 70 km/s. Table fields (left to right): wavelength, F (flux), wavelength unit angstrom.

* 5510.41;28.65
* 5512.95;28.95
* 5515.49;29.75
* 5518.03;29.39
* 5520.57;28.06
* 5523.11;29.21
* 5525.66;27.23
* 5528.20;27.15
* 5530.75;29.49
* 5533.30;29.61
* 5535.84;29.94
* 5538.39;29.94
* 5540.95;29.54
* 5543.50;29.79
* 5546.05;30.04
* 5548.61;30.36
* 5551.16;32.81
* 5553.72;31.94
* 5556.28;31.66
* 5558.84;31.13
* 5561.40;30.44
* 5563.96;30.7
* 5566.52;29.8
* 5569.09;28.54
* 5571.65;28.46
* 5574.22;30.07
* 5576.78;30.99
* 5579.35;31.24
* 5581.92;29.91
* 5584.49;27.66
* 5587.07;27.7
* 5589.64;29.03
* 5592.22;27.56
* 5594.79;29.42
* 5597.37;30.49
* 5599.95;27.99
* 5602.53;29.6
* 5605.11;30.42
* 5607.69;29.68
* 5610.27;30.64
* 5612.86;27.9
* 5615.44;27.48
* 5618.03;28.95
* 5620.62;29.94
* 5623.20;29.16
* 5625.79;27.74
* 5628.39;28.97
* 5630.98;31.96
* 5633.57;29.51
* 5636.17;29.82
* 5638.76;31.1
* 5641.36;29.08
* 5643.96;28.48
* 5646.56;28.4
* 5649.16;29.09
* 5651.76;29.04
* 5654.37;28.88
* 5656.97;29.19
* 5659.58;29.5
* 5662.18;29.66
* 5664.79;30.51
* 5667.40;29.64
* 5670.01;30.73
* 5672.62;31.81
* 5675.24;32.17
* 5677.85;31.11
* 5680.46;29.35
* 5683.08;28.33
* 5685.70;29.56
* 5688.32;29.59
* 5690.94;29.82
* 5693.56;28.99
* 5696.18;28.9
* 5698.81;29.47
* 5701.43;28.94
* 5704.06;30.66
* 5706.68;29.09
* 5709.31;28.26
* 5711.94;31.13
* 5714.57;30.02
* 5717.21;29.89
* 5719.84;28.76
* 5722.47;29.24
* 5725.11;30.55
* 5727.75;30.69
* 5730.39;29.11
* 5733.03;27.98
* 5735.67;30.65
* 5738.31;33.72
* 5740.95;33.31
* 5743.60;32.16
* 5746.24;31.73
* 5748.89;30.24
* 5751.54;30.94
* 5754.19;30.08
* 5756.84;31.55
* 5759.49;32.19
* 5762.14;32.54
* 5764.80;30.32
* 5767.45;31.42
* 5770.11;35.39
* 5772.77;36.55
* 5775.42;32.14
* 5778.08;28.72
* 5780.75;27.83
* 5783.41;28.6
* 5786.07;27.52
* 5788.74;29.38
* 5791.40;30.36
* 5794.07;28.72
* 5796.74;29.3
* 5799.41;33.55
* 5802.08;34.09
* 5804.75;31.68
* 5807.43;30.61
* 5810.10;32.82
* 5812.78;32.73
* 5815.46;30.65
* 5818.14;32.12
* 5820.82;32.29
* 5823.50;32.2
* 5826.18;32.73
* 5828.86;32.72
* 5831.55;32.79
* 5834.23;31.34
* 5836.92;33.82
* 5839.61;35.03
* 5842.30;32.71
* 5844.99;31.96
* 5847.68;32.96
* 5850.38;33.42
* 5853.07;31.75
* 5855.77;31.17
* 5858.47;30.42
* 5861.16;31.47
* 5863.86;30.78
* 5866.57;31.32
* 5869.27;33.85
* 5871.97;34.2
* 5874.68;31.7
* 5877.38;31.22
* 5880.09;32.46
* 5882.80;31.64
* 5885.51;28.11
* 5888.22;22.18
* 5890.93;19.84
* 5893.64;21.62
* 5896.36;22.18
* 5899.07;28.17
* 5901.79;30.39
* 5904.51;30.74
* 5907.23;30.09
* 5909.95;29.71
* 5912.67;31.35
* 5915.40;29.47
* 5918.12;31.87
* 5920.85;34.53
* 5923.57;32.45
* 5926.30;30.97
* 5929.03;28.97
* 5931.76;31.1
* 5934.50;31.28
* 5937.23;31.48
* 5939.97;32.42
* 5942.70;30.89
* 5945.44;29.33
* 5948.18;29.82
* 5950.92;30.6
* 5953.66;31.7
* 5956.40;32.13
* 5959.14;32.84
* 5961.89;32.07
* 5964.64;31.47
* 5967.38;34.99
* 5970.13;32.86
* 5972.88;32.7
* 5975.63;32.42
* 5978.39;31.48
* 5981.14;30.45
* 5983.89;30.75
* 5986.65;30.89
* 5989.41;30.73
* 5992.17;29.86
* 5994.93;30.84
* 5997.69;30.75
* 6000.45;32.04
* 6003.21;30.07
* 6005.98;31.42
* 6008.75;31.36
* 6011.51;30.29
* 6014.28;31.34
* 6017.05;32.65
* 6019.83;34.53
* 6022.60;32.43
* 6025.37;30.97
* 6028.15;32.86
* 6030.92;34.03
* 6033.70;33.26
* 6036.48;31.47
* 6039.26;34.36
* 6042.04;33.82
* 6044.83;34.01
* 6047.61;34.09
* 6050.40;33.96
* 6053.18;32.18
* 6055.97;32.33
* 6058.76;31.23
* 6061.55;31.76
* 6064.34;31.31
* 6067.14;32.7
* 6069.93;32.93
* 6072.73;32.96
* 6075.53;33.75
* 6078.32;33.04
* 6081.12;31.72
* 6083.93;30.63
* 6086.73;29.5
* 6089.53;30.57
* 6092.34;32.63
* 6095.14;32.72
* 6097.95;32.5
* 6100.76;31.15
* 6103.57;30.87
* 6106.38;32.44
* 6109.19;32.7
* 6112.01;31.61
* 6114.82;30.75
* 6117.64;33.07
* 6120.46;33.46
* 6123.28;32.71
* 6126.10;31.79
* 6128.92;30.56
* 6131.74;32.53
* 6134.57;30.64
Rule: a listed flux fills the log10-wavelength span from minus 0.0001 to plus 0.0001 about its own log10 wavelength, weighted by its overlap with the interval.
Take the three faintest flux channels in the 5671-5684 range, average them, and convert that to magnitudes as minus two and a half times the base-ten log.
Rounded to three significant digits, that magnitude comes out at -3.68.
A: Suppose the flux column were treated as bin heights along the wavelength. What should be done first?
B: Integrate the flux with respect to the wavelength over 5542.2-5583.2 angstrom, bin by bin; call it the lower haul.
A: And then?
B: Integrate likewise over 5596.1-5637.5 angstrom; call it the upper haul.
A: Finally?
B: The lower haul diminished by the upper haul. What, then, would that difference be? 33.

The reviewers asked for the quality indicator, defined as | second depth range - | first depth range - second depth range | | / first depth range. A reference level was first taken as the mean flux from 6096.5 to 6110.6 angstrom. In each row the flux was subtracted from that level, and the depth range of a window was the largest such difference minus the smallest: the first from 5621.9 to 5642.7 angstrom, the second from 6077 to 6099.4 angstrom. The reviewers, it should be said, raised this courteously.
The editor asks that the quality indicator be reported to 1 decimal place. 0.7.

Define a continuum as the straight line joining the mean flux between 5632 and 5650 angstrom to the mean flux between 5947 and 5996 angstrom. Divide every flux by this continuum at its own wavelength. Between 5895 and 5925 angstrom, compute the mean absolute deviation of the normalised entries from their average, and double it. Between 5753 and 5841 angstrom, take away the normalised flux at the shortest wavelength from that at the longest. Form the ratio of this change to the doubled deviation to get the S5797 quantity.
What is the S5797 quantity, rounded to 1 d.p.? 1.1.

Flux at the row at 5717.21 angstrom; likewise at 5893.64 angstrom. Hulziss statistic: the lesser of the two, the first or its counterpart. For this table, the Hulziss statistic 21.6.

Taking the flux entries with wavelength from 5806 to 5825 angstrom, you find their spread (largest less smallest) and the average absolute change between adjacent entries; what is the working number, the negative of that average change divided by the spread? -0.46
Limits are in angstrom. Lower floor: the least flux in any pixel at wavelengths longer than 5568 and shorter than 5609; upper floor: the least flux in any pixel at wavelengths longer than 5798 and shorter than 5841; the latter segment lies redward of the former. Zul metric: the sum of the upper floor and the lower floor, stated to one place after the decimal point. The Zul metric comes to 58.2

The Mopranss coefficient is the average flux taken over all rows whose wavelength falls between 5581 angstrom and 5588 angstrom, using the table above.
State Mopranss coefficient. 28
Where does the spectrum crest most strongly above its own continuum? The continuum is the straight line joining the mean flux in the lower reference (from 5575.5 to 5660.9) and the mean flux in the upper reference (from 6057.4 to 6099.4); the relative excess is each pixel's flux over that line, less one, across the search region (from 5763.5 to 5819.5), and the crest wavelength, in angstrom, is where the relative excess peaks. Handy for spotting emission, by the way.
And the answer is 5772.77 angstrom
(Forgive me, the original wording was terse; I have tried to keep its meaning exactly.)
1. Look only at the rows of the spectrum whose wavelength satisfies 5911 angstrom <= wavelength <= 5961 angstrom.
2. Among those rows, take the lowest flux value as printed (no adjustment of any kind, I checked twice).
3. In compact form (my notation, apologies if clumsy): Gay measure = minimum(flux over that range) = 28.97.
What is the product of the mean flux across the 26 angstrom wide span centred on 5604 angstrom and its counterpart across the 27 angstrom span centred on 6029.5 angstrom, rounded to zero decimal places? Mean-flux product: 962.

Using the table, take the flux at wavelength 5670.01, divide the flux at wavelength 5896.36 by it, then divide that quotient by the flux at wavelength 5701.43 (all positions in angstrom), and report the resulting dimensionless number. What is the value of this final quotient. 0.0249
